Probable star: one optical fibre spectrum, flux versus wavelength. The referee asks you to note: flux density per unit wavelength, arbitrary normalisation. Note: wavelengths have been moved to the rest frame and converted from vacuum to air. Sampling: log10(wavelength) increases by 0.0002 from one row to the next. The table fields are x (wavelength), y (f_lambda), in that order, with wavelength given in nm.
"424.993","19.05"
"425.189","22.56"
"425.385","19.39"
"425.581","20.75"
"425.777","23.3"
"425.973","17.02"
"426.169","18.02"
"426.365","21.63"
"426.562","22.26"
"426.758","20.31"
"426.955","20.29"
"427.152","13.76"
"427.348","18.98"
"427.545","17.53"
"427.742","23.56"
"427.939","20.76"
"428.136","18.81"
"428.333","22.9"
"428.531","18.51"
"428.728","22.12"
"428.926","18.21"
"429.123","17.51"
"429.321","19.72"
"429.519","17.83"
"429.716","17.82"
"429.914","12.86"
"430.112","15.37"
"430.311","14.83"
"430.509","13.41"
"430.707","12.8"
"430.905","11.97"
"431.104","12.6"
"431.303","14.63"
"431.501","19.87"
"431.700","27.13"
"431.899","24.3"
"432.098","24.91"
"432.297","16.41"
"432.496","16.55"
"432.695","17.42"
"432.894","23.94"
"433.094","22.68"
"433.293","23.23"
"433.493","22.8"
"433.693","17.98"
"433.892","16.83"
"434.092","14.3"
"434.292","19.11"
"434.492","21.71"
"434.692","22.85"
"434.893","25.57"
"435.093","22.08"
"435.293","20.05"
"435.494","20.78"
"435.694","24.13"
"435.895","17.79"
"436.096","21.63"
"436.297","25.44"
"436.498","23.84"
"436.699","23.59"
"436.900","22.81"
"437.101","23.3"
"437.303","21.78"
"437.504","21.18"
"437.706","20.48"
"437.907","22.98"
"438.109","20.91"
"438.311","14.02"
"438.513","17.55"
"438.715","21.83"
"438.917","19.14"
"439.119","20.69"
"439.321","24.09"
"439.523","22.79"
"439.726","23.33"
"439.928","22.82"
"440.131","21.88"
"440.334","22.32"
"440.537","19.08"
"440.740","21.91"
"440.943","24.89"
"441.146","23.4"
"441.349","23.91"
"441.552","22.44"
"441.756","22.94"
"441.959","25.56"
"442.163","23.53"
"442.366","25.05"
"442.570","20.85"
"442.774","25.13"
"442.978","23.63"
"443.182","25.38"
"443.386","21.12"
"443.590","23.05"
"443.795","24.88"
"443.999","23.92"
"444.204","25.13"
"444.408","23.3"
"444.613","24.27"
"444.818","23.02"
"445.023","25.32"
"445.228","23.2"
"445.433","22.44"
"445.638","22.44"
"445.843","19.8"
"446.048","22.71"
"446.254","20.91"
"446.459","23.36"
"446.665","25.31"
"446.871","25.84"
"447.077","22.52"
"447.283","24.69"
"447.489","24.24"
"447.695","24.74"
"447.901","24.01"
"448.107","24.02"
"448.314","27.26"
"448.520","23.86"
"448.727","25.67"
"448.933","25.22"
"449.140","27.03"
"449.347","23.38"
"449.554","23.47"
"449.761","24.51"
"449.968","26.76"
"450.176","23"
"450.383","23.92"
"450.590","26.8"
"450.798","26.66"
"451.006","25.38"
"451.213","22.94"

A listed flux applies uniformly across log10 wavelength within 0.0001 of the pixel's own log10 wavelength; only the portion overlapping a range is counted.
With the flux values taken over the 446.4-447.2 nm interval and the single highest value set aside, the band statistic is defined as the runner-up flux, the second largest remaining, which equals 25.31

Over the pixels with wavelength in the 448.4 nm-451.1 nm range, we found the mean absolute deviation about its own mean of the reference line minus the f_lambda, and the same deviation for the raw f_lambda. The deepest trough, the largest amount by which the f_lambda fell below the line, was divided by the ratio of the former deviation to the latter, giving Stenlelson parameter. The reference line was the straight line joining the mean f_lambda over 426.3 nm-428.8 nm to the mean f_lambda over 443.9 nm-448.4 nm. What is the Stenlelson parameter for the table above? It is 1.6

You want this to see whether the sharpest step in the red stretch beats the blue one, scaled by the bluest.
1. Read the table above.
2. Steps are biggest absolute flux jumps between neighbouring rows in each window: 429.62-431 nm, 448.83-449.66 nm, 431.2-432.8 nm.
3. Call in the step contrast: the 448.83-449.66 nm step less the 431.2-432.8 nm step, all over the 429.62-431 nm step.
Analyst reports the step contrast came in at -1.0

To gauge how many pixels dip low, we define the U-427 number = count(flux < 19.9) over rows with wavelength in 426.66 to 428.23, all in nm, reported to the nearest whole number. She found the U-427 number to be 4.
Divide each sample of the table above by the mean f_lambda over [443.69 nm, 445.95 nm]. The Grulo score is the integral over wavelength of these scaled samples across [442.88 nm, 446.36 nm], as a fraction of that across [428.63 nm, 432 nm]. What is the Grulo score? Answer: 1.39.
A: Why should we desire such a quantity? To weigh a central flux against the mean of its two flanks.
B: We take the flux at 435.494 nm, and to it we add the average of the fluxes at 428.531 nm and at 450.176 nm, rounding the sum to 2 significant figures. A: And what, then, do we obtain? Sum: 42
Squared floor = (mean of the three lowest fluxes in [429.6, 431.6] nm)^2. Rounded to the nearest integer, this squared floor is 155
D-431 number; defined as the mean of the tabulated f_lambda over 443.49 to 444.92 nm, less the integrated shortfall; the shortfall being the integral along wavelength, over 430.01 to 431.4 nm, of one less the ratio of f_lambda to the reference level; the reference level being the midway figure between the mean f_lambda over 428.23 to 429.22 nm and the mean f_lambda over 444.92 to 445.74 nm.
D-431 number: 23.4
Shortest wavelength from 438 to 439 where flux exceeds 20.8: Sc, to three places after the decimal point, 438.109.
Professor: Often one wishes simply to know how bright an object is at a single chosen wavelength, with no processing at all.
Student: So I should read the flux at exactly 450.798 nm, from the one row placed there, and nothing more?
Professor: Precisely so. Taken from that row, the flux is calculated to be 26.66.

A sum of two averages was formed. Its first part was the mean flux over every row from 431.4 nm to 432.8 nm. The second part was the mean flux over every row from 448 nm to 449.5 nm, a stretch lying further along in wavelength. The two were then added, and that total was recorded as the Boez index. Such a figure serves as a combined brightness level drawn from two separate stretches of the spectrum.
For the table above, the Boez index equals 46.1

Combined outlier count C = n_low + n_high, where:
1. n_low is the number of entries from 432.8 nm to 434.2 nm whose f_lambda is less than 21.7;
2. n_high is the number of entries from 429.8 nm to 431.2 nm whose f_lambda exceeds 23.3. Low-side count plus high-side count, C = 3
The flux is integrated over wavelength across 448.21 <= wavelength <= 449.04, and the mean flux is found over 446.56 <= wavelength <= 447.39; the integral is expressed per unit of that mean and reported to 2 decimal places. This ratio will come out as 0.86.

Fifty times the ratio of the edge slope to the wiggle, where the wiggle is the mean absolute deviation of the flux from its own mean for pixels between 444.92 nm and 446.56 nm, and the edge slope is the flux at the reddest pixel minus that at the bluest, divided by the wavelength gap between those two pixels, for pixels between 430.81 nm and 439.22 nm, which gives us 47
